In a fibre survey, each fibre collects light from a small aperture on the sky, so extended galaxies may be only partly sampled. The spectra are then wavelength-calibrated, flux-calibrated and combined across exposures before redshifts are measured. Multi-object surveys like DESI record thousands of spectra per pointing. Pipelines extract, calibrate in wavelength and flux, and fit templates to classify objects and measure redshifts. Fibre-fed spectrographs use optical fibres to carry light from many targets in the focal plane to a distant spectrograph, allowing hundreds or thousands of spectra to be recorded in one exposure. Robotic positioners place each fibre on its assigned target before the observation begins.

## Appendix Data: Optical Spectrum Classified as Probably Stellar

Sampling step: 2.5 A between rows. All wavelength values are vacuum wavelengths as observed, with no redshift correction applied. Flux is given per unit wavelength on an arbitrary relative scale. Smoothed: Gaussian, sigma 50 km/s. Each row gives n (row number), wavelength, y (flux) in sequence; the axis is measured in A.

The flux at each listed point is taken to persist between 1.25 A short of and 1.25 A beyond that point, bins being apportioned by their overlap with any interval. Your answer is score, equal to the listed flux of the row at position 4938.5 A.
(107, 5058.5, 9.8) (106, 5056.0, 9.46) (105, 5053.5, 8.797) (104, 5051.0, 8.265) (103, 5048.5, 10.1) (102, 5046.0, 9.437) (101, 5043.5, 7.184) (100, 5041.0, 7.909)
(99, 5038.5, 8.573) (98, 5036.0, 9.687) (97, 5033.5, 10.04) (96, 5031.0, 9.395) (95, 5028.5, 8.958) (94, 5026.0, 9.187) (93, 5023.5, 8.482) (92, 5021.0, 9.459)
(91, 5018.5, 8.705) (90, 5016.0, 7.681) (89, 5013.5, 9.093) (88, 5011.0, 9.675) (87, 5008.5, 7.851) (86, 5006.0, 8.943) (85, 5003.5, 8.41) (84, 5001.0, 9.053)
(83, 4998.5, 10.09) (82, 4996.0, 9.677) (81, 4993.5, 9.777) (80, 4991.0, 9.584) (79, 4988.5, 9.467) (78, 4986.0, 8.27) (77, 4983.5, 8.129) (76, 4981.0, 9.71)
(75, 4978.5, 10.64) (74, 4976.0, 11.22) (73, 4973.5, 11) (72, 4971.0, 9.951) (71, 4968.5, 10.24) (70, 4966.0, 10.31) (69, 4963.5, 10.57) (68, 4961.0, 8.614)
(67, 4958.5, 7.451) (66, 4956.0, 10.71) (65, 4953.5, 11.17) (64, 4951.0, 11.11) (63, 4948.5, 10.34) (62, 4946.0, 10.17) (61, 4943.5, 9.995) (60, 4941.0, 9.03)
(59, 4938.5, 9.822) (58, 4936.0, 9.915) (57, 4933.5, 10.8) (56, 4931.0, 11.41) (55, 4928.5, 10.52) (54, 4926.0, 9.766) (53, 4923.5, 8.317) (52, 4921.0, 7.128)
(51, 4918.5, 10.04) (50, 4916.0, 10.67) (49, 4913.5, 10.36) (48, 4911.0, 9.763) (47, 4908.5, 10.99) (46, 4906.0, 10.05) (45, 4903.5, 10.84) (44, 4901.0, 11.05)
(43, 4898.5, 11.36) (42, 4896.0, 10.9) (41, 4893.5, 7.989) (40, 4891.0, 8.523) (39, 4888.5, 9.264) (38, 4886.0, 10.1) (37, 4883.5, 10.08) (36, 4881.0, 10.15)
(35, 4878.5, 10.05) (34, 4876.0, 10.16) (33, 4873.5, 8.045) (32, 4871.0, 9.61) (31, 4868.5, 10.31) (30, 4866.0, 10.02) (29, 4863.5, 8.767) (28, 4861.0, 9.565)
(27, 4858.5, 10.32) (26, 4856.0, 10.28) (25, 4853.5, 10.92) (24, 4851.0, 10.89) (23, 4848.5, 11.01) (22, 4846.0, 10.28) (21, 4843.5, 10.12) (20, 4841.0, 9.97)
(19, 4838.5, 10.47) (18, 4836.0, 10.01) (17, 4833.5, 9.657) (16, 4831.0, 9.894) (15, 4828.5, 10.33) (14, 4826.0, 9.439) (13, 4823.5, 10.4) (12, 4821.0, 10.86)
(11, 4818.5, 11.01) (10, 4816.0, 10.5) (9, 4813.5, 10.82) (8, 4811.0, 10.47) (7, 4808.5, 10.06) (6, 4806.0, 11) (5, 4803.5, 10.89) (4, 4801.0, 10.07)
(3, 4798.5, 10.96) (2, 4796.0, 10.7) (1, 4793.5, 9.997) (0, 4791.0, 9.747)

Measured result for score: 9.822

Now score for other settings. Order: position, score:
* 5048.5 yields 10.1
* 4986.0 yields 8.27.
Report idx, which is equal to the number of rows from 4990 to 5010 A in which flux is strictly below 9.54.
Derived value 4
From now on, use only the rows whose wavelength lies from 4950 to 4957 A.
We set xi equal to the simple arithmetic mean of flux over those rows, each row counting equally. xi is 11.0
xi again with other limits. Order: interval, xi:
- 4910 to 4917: 10.3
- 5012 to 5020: 8.5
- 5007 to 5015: 8.9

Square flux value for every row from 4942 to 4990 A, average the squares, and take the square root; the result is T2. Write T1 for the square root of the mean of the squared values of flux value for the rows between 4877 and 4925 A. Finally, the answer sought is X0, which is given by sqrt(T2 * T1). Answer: 10.0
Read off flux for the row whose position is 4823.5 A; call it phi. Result 10.4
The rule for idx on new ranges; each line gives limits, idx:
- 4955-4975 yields 2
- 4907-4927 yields 2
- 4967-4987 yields 2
